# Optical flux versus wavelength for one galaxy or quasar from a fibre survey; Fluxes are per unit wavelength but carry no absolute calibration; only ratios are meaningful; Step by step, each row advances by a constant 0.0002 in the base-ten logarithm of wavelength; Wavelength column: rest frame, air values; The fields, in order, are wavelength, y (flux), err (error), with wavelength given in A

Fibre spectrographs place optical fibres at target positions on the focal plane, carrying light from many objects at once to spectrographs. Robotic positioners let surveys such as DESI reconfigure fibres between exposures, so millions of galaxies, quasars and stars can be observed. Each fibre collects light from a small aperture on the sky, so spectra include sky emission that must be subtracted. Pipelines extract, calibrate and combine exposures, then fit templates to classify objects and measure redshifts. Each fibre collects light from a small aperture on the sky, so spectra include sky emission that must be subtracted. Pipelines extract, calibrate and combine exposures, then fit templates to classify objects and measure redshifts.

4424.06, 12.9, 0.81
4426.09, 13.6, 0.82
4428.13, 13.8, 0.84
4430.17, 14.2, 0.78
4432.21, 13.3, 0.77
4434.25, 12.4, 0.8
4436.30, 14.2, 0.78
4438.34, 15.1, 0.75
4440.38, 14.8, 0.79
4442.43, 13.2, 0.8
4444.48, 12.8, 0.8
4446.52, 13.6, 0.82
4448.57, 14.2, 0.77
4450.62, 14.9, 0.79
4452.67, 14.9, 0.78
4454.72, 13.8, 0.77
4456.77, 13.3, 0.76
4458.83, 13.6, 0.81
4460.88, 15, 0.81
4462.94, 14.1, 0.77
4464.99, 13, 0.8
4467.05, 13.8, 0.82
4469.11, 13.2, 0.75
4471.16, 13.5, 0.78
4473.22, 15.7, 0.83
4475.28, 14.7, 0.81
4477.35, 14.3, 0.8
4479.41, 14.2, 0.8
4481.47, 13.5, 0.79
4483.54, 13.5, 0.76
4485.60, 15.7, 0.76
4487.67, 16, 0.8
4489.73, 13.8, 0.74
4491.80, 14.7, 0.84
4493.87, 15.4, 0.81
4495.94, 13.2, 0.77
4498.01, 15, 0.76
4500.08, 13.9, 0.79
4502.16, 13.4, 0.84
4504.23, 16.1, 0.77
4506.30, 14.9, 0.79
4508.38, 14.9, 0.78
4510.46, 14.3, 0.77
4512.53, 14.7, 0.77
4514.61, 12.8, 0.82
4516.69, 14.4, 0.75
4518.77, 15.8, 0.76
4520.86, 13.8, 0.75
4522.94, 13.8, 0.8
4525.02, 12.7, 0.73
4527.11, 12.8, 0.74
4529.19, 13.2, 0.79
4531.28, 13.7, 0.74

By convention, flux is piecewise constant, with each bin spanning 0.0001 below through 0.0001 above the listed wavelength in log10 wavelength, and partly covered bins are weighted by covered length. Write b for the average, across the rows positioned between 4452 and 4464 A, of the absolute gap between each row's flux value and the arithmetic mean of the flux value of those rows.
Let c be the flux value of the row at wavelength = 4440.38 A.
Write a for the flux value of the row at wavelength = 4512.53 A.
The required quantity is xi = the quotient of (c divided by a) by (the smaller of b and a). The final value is 1.81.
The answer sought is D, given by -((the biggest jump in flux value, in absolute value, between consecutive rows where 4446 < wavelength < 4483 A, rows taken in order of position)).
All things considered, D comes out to -2.20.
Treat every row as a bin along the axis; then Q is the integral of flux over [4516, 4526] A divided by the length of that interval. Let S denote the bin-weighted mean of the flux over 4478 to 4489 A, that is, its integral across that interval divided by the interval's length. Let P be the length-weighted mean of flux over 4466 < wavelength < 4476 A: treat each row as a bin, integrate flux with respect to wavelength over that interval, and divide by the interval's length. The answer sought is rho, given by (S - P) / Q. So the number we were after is 0.028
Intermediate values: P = 14.2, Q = 14.09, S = 14.6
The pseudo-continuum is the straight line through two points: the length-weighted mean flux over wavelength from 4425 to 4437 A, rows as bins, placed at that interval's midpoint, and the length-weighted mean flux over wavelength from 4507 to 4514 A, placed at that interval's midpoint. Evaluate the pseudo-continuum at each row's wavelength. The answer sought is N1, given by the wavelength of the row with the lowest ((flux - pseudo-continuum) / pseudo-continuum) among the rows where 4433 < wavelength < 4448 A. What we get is 4434.25 A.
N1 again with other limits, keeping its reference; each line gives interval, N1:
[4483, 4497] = 4495.94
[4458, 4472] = 4464.99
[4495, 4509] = 4495.94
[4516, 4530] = 4525.02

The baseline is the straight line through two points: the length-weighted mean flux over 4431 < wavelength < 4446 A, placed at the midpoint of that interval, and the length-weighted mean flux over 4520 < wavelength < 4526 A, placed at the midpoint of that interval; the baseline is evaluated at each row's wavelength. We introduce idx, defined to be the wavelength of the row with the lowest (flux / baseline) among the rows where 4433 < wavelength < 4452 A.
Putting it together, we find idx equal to 4434.25 A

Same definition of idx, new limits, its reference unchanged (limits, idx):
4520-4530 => 4525.02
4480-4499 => 4495.94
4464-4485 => 4464.99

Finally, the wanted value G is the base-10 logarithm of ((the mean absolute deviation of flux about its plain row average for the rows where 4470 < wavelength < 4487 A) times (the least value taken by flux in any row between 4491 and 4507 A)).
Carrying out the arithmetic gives 0.99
